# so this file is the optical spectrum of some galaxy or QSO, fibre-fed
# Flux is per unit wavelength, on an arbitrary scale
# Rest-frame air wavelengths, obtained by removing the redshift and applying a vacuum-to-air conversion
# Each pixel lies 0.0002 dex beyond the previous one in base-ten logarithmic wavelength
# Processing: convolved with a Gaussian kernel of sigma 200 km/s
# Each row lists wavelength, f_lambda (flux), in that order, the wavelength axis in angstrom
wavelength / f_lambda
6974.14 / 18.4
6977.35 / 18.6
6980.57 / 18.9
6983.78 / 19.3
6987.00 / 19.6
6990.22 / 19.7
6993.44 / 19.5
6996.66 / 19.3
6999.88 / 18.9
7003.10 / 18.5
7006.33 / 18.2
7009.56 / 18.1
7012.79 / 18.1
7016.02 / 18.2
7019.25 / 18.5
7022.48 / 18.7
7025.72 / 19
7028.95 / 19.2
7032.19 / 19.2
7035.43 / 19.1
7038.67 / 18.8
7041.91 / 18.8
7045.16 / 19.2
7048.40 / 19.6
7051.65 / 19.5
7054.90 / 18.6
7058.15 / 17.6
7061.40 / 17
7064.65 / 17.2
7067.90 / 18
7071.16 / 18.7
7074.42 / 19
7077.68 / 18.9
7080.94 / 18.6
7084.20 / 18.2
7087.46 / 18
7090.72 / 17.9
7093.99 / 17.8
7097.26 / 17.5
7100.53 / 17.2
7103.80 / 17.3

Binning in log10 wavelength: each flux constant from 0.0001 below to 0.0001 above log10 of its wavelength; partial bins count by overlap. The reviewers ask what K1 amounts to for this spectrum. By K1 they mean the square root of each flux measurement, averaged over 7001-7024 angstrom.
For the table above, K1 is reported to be 4.28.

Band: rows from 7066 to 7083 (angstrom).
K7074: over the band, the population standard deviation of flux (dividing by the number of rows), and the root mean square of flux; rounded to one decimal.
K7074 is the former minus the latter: -18.3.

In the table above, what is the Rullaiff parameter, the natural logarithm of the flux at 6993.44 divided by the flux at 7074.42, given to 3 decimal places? 0.026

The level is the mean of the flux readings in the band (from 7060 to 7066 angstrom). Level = 17.1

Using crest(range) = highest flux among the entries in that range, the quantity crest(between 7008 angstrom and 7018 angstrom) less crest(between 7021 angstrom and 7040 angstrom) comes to -1.0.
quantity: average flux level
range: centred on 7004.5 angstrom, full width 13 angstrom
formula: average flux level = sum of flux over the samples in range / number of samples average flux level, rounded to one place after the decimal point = 18.4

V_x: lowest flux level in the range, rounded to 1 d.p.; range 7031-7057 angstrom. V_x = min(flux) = 18.6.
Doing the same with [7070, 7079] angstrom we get 18.7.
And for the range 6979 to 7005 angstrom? 18.5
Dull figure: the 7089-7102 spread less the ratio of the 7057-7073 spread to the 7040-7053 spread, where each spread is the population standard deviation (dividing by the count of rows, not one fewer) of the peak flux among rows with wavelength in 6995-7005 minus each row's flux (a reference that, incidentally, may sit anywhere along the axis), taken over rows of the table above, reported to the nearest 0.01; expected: -1.68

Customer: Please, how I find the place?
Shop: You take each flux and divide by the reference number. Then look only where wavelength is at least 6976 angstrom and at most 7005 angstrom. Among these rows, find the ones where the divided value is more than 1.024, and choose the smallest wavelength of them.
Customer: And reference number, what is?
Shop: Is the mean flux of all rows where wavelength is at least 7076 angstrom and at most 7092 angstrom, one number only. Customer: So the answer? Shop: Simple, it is 6980.57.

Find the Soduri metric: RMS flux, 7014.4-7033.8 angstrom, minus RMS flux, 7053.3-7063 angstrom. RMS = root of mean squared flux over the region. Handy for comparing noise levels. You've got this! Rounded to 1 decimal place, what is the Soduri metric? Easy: 1.1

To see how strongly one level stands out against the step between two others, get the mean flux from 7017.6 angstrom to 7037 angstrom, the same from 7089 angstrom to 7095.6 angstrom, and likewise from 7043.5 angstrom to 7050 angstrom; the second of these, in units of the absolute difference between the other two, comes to 40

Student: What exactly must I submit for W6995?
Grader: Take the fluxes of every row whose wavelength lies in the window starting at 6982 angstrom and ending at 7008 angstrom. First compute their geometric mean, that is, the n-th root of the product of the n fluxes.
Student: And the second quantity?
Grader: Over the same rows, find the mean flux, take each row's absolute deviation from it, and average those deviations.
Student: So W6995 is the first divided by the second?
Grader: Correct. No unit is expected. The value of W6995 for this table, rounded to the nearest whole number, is 43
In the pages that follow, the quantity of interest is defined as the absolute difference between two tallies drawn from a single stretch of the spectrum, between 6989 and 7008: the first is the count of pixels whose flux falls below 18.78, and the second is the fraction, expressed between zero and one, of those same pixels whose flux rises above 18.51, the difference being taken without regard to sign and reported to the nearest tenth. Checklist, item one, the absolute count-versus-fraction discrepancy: 1.3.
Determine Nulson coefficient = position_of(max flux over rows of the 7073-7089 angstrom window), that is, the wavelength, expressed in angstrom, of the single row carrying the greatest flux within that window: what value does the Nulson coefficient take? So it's 7074.42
